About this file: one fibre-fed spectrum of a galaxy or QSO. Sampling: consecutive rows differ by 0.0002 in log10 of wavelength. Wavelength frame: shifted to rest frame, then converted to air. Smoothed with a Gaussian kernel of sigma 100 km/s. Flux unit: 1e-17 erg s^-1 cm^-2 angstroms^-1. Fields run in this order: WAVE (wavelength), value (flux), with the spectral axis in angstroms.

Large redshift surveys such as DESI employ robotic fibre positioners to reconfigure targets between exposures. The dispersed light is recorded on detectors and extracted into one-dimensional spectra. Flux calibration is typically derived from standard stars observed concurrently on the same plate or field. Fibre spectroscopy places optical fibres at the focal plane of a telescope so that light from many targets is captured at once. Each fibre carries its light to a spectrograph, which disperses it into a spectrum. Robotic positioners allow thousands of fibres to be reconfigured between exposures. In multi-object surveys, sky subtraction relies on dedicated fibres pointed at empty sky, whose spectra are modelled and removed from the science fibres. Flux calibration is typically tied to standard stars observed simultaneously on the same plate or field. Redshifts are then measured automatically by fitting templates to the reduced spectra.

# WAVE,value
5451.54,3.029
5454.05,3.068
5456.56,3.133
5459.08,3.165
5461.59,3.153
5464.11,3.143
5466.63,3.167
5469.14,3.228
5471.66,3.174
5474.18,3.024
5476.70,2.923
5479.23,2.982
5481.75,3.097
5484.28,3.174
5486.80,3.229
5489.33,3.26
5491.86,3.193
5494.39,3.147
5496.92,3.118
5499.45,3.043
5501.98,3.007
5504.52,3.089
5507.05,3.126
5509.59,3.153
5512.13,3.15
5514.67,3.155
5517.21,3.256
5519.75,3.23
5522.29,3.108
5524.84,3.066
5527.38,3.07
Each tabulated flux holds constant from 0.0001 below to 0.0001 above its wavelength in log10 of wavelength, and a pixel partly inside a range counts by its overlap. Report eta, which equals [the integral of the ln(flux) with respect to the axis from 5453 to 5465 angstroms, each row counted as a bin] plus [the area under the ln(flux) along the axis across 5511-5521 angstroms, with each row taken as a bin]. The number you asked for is 25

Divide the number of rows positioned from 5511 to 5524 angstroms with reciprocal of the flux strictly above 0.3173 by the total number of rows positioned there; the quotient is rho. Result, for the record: 0.4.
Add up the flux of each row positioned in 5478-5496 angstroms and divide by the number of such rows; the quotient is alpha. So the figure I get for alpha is 3.15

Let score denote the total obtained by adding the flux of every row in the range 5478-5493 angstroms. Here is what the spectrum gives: 18.9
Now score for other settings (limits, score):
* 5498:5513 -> 18.6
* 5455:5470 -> 19.0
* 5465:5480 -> 18.5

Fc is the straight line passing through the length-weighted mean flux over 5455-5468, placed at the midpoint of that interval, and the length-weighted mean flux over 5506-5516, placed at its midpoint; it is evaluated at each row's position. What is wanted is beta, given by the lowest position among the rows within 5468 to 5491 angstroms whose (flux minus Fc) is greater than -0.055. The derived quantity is 5469.14 angstroms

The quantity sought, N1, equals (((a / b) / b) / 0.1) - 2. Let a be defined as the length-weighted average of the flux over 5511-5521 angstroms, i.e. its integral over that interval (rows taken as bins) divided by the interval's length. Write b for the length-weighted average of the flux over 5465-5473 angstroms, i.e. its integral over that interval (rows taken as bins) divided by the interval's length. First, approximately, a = 3.20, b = 3.19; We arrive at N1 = 1.15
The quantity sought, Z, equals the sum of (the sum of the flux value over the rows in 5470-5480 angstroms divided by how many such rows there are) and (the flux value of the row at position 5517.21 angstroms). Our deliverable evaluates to 6.28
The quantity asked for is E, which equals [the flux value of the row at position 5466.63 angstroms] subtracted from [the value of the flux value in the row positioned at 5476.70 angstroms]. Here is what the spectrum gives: -0.24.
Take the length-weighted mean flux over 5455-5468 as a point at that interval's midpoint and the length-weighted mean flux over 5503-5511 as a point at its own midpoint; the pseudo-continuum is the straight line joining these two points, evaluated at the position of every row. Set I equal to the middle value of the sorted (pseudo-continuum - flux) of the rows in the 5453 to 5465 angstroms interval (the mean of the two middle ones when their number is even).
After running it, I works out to 0.01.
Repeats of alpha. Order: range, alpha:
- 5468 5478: 3.09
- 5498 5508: 3.07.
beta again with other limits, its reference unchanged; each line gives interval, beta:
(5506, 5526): 5507.05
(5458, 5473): 5459.08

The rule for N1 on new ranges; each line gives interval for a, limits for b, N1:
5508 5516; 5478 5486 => 1.29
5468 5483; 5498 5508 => 1.26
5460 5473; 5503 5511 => 1.27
